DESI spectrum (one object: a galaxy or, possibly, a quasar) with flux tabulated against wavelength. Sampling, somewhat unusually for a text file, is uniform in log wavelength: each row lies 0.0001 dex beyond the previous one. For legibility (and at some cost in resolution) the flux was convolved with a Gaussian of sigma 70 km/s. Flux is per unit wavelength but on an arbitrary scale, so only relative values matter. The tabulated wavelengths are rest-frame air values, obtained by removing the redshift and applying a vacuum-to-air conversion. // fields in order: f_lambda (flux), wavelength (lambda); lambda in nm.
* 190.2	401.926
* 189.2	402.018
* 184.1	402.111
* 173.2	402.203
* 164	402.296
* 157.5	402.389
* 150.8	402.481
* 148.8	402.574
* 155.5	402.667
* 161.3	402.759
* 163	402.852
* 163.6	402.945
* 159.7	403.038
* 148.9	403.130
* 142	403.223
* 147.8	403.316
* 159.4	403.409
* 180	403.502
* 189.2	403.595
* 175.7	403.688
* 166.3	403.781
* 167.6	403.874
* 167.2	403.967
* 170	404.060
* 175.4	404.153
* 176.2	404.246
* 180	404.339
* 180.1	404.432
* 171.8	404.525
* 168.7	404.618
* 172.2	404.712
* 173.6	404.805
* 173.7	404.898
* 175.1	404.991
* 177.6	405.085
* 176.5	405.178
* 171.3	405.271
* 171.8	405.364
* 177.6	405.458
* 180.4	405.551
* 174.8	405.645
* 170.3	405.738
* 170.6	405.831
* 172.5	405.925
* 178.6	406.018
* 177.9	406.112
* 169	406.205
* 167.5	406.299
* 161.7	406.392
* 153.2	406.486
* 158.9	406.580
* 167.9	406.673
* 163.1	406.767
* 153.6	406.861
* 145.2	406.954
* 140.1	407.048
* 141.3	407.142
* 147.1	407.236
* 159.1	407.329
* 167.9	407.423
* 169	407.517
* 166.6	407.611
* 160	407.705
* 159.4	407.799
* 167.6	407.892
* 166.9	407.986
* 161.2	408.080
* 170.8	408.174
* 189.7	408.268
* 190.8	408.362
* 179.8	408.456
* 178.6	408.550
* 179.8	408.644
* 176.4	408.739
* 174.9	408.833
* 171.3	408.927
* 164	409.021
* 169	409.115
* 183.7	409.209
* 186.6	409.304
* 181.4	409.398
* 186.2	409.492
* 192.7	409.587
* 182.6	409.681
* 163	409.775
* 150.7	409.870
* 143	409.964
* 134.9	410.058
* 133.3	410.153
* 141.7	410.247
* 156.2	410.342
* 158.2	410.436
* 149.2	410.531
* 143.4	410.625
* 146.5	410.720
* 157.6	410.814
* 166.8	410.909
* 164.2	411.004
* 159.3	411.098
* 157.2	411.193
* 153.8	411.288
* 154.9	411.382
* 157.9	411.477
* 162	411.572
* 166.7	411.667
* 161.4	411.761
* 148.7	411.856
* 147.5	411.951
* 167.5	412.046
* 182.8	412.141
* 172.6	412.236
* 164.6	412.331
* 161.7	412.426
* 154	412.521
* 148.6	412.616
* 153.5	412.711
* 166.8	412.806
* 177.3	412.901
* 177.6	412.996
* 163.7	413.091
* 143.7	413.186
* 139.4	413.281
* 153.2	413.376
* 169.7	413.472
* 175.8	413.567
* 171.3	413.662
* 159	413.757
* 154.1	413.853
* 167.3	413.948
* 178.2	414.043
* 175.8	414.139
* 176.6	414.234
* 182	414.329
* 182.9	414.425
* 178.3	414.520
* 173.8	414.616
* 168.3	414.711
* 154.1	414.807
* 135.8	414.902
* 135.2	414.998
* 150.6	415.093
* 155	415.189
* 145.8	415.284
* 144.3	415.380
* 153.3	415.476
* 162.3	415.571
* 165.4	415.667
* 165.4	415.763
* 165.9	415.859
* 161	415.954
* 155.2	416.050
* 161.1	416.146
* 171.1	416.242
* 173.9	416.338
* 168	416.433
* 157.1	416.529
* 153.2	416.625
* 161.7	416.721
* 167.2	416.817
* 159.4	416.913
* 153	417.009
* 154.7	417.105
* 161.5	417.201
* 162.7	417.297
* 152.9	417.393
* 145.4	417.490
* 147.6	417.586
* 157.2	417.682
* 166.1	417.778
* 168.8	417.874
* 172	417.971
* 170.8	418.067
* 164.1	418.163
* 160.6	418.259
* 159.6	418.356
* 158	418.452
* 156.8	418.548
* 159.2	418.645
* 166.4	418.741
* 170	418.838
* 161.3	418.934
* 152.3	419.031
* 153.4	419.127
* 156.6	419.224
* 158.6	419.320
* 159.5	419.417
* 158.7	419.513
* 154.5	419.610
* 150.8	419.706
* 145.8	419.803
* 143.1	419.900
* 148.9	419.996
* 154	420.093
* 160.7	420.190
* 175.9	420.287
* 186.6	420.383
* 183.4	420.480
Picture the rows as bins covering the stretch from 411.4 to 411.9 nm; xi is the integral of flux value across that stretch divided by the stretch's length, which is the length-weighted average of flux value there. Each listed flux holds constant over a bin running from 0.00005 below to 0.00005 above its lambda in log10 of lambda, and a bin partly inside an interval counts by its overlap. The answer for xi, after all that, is 159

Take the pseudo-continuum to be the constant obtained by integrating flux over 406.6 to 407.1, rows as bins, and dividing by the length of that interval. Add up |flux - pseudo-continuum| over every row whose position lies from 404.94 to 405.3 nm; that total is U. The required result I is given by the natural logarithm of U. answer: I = 4.4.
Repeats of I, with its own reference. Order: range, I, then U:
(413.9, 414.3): 4.4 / 81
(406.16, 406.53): 3.6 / 37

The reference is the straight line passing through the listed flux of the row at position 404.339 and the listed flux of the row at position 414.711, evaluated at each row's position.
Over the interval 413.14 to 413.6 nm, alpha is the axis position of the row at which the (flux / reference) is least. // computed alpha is 413.281 nm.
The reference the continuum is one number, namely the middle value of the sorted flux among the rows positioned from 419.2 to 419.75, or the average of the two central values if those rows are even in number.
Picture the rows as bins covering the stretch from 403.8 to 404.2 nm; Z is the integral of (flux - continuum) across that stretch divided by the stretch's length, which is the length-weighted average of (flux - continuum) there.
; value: 12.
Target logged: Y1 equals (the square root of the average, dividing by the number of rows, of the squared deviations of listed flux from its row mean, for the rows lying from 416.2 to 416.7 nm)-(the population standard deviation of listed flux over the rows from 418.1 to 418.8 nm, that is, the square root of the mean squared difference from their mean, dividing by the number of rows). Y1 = 5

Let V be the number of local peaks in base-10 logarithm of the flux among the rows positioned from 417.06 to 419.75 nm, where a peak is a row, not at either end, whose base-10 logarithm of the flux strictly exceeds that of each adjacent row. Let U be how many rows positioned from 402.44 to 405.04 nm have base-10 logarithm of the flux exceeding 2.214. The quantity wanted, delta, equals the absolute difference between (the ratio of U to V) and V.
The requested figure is 0.25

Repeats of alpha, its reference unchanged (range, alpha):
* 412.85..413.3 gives 413.281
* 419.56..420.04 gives 419.900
